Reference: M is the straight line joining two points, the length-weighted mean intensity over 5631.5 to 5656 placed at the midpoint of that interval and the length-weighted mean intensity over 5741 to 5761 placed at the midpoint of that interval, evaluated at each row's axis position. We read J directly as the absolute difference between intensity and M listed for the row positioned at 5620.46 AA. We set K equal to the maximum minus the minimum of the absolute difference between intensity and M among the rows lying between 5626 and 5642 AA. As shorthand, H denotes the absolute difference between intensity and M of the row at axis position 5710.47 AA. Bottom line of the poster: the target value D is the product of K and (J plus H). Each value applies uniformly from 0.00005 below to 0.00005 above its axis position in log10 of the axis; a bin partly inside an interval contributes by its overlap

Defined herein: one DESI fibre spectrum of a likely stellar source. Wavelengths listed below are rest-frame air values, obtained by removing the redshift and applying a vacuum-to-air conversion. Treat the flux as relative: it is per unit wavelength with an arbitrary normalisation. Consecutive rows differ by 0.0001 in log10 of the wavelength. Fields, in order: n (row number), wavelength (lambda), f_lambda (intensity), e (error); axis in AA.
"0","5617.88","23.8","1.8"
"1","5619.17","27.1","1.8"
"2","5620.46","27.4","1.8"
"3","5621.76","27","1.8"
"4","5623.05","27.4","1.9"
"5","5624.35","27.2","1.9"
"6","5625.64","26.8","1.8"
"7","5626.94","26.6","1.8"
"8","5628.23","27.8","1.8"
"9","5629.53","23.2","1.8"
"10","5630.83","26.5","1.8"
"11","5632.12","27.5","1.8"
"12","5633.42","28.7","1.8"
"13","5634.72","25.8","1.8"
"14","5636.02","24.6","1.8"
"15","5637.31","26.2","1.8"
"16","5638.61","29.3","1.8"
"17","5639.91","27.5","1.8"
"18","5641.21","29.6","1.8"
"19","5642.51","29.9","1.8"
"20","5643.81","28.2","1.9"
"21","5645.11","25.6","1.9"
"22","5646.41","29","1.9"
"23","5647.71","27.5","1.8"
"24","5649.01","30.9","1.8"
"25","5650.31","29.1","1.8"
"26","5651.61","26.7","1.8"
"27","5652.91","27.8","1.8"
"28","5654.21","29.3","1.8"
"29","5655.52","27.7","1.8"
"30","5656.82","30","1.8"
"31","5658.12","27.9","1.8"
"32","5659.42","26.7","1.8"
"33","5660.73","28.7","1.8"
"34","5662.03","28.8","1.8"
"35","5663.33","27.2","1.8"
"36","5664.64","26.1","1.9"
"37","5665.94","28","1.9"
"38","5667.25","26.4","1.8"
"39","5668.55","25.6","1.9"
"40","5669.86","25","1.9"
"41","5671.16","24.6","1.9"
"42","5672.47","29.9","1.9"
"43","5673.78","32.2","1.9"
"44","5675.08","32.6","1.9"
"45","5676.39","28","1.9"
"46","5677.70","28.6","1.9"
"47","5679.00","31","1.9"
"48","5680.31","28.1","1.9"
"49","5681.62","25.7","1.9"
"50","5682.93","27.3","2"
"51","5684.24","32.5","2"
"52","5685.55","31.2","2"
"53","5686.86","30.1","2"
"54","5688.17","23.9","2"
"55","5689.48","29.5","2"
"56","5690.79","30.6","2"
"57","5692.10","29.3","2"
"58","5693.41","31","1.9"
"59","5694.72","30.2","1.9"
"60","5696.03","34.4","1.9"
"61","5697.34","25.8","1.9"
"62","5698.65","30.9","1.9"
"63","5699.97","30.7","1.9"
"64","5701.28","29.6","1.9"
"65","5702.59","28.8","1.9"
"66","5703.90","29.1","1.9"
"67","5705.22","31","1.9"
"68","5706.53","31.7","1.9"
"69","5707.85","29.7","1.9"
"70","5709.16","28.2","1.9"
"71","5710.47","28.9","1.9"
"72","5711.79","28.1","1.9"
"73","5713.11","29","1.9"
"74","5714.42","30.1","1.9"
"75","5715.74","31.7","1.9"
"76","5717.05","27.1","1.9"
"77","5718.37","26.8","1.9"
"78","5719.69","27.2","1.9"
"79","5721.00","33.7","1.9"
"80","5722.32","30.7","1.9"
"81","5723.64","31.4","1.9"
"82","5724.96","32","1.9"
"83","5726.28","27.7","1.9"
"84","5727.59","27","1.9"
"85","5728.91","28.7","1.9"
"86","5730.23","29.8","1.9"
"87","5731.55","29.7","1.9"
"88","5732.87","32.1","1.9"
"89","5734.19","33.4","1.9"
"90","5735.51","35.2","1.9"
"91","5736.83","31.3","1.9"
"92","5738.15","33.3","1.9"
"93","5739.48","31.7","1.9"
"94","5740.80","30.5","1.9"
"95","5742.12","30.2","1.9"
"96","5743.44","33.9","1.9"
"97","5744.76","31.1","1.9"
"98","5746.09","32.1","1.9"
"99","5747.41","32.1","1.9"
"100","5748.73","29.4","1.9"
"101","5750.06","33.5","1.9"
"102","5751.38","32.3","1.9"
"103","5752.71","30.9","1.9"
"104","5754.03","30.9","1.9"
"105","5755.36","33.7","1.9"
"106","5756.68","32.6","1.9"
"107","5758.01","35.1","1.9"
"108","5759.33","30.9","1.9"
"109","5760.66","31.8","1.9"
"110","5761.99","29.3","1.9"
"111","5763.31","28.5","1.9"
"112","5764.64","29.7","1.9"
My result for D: 8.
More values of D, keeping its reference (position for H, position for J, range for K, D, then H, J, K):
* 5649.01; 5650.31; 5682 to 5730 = 20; 2.8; 0.9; 5.6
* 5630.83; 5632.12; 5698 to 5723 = 4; 0.9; 0.0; 3.8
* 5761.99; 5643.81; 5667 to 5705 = 19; 3.1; 0.3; 5.6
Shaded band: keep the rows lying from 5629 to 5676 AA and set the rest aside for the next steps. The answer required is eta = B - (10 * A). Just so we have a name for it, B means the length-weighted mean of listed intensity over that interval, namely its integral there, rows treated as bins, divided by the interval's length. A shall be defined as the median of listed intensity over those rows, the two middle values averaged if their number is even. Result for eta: -250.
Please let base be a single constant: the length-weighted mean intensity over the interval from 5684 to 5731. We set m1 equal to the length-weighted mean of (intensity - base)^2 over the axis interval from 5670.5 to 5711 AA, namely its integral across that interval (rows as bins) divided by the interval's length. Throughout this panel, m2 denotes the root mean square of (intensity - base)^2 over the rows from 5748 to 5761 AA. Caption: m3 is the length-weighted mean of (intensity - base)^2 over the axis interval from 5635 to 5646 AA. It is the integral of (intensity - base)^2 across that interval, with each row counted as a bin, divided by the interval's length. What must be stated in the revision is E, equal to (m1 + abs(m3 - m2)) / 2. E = 5.0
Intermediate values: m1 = 5.4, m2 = 12.4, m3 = 8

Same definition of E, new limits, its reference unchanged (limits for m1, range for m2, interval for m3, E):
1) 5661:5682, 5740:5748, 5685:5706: 5.6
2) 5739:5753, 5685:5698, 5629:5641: 3.7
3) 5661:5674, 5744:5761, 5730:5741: 6.3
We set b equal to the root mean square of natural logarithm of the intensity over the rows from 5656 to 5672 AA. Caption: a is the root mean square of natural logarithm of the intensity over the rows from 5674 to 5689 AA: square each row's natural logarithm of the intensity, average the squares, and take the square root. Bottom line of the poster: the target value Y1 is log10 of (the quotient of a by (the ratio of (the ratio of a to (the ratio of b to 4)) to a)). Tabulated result 0.443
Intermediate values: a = 3.36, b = 3.30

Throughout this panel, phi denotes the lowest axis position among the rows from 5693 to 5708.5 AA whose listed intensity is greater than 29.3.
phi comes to 5693.41 AA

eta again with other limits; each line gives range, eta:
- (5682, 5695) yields -272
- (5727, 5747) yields -282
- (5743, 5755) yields -289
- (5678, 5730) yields -267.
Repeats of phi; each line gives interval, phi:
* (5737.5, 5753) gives 5738.15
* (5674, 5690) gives 5675.08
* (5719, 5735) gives 5721.00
